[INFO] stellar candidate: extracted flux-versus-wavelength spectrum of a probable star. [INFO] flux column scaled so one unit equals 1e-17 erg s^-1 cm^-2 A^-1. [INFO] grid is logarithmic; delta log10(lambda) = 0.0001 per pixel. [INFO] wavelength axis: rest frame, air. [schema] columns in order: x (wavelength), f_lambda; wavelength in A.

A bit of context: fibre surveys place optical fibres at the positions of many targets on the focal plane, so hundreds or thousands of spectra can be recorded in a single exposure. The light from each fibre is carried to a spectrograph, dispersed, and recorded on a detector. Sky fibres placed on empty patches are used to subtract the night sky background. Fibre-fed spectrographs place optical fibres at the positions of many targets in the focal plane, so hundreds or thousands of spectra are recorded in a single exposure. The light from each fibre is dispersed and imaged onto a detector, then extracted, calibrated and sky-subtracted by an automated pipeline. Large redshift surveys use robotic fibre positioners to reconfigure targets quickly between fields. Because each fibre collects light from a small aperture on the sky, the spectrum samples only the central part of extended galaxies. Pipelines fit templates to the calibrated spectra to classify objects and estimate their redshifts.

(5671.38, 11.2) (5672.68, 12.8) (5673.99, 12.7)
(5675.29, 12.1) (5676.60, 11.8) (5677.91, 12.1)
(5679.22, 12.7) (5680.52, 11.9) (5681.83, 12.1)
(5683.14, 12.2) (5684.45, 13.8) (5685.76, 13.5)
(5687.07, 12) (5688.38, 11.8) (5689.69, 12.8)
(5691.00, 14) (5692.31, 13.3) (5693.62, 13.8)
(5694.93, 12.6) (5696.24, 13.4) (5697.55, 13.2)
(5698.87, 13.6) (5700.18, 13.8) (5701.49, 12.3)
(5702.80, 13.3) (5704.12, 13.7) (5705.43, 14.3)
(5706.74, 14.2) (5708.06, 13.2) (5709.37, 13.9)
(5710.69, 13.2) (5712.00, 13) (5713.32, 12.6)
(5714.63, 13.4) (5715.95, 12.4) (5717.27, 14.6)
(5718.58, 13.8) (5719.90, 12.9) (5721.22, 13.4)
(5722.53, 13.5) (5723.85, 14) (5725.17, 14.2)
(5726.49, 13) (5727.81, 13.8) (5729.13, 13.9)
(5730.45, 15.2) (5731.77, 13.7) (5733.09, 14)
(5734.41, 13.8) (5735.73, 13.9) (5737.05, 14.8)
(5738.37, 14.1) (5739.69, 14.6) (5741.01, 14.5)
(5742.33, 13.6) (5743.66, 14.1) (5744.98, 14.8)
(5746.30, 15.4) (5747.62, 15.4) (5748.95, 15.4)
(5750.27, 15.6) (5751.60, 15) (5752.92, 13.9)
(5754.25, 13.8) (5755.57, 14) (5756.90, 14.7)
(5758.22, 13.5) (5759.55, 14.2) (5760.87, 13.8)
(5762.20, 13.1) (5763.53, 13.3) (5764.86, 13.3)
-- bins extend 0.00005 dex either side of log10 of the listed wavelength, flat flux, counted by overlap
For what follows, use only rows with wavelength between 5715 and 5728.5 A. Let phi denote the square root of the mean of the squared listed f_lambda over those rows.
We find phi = 13.6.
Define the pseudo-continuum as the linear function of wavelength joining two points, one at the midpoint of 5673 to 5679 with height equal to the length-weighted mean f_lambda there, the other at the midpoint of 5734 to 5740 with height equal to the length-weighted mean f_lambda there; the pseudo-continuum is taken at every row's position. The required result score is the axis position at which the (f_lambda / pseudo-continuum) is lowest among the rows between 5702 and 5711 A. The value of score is 5710.69 A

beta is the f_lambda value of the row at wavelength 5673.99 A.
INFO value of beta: 12.7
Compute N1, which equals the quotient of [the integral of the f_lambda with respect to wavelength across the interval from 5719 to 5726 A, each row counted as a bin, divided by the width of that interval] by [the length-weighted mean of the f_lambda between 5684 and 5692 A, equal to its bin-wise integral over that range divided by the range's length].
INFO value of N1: 1.05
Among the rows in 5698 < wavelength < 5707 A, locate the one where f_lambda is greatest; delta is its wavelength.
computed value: 5705.43 A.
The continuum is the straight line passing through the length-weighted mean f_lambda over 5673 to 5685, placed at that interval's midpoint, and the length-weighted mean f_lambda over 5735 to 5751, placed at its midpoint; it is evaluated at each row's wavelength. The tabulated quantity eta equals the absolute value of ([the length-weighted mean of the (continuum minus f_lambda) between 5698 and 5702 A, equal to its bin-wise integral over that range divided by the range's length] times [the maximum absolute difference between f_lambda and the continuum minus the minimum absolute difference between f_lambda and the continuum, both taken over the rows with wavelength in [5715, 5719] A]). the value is 0.17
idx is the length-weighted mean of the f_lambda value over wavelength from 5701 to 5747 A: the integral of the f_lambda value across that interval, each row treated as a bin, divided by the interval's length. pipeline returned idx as 13.8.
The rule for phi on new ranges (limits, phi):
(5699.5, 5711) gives 13.6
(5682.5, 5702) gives 13.1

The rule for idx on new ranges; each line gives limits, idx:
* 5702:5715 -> 13.5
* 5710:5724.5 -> 13.3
